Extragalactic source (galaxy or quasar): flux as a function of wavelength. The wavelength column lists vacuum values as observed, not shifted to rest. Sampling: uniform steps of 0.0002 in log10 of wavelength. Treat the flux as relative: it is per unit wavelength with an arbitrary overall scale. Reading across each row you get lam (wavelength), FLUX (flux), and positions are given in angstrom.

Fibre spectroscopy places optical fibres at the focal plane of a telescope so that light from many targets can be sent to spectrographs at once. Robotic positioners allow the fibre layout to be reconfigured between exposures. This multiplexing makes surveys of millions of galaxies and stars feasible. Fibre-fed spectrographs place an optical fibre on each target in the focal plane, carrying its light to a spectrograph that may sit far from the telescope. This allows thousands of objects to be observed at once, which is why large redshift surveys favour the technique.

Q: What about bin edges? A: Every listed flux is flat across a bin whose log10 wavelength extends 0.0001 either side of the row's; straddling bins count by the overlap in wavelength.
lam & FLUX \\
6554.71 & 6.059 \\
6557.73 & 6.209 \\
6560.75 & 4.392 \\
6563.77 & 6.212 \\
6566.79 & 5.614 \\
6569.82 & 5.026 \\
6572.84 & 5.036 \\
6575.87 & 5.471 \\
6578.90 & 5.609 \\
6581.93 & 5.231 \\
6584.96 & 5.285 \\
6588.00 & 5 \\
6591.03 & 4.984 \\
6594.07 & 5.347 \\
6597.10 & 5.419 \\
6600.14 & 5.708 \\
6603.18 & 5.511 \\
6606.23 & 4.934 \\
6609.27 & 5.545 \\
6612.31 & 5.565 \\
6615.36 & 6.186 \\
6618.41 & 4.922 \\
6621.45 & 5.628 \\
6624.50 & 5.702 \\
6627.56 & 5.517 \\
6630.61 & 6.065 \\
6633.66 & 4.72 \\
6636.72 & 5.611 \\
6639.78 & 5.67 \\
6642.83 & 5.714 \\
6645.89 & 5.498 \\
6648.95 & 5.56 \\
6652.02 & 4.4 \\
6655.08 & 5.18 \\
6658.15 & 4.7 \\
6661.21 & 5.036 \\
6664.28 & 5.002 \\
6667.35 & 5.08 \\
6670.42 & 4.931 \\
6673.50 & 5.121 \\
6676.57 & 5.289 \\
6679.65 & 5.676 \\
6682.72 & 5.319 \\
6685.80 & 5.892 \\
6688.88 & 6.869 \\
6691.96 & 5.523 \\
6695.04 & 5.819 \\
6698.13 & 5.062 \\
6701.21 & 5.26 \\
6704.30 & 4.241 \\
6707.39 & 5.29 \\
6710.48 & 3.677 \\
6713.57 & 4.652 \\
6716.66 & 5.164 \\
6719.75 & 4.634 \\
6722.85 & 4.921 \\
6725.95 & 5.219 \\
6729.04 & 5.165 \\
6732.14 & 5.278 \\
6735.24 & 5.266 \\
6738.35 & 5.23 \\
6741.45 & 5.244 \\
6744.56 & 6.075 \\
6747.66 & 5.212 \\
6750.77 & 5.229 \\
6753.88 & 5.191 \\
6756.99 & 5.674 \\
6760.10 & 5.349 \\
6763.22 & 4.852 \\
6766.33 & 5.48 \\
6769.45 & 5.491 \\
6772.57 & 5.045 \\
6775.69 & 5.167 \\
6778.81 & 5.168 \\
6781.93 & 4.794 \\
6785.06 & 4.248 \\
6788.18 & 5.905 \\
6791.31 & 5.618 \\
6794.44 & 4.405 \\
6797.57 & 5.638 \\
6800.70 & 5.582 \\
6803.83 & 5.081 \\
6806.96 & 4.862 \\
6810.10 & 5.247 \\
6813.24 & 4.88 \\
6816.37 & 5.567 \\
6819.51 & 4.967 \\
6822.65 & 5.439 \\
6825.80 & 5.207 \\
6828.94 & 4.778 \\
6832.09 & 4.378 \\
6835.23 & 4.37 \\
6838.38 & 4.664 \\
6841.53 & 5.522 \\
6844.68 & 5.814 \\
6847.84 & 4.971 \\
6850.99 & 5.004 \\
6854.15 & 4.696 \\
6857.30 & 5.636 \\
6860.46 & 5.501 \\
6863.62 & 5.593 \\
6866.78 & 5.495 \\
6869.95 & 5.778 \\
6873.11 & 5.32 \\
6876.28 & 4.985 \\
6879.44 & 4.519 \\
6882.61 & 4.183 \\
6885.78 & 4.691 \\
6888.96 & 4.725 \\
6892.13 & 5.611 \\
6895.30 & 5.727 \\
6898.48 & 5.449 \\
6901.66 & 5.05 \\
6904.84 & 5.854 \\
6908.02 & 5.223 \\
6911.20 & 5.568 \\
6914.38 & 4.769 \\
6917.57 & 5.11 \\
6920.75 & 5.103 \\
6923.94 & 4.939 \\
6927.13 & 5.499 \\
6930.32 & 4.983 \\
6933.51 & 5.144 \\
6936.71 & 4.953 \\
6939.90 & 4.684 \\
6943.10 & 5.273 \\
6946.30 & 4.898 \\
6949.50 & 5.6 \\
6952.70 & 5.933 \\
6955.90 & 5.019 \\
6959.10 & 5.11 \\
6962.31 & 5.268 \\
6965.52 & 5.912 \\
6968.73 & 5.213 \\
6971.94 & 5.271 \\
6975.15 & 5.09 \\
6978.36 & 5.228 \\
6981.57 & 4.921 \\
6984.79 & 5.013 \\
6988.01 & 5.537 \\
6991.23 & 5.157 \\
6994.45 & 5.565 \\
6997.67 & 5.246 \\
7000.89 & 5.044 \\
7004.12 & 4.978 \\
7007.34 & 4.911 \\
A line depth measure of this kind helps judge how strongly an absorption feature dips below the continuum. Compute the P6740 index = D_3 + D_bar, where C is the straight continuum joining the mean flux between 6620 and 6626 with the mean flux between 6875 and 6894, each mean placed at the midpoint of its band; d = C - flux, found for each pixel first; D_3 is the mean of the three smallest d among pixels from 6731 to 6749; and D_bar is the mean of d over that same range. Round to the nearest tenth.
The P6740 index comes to -0.4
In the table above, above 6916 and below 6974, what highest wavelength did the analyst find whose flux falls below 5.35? 6971.94 angstrom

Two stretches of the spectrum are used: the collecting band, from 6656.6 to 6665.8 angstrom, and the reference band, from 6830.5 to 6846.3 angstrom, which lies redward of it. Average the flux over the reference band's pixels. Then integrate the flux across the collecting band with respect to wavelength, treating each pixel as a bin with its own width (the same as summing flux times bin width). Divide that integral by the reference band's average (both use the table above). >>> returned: 9.1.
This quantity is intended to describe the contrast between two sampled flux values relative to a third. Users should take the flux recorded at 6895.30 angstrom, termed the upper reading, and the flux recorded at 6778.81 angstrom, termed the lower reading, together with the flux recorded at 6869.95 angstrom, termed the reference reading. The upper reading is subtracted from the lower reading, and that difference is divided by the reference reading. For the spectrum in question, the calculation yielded -0.10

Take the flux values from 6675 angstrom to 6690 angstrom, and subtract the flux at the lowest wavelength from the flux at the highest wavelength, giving 1.6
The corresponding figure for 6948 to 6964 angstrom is -0.3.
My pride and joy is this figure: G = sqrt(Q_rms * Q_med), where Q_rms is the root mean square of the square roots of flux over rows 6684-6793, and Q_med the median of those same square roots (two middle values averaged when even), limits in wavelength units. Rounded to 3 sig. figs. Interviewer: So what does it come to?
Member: 2.29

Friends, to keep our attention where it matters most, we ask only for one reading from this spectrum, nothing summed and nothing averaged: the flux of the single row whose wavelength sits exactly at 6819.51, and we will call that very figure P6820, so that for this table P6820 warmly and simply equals 4.967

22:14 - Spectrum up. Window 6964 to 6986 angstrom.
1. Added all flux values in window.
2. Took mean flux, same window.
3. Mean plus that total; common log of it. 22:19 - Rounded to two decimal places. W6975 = 1.62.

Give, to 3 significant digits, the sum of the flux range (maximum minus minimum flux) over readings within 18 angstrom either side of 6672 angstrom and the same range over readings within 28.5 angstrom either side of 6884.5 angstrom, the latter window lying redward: 3.84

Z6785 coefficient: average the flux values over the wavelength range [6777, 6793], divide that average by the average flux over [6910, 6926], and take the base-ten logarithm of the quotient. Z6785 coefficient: 0.004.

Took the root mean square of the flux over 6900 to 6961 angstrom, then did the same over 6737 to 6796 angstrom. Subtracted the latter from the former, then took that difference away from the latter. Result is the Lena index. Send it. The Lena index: 5.3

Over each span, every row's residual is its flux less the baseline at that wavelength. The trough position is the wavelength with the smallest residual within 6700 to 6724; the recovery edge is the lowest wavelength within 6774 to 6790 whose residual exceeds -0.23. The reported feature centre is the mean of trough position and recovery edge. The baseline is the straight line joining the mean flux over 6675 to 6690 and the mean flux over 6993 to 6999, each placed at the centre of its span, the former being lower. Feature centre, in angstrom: 6749.3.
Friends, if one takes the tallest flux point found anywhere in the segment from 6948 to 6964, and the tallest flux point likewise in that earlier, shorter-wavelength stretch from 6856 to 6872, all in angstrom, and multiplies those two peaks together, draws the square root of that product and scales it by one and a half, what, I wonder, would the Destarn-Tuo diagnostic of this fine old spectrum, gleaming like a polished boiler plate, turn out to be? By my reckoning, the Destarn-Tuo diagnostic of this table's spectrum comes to 8.78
